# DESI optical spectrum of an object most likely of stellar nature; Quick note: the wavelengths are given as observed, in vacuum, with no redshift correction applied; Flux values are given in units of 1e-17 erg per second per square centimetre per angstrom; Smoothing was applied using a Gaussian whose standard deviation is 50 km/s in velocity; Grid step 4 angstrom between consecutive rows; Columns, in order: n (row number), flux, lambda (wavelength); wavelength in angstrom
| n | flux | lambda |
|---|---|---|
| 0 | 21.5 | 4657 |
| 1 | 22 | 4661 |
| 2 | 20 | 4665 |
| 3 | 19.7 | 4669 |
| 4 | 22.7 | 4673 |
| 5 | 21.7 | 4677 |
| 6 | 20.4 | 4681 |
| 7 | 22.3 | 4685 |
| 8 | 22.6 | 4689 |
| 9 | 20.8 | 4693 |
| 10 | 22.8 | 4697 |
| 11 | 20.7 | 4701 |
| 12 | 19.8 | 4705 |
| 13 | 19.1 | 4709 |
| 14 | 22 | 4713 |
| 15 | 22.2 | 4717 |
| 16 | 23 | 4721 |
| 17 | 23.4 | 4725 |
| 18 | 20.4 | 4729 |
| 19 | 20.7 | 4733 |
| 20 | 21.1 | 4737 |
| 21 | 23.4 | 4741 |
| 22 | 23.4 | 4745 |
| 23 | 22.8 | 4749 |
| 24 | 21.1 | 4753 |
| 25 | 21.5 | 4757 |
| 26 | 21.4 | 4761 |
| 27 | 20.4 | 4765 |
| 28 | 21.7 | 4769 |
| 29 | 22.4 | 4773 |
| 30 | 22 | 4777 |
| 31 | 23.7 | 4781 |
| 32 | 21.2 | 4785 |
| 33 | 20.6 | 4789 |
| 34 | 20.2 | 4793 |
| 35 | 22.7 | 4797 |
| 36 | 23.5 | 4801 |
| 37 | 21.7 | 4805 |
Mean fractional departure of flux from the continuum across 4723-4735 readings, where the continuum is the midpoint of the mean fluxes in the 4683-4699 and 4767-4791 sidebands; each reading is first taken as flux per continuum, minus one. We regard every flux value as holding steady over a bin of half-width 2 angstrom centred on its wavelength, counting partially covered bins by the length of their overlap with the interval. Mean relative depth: -0.02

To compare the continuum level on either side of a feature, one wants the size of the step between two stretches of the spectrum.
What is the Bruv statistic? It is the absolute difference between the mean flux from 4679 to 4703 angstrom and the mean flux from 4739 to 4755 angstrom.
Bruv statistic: 1.1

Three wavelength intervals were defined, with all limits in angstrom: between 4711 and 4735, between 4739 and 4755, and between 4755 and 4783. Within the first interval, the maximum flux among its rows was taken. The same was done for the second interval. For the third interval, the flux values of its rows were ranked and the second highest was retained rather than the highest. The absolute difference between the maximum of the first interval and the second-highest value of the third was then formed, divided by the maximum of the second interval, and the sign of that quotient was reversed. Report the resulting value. -0.043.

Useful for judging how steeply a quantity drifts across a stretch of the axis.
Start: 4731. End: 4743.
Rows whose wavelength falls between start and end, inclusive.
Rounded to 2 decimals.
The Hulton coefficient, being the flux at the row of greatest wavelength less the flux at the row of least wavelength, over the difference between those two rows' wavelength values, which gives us 0.34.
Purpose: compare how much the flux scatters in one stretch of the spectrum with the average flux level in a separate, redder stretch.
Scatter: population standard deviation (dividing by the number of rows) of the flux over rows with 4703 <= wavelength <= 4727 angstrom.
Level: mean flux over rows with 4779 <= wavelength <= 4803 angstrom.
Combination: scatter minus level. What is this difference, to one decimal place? -20.4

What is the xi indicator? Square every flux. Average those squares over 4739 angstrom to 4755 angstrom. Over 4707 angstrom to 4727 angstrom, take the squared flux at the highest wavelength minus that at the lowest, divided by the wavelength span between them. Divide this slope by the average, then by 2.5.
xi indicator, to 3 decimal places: 0.009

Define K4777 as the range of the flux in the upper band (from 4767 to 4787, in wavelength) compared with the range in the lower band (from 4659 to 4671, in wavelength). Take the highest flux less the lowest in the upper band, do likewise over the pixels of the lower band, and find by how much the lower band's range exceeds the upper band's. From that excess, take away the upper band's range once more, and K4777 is -2.70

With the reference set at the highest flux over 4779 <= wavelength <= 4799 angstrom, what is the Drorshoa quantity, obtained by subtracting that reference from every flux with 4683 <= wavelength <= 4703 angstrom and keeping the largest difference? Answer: -0.90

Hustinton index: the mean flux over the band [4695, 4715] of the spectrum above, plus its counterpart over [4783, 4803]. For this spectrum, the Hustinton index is 42.5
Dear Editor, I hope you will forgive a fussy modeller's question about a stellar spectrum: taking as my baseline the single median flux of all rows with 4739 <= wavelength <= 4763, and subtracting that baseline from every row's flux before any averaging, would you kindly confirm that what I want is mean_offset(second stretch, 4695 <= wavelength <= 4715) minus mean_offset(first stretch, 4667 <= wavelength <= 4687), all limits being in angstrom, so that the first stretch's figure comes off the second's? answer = -0.5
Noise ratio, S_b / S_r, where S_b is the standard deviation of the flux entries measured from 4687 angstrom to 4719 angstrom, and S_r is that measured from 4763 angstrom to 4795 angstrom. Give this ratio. 1.2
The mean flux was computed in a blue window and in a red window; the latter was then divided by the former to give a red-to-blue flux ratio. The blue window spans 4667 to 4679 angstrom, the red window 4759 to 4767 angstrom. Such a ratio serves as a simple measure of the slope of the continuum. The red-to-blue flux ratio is 0.98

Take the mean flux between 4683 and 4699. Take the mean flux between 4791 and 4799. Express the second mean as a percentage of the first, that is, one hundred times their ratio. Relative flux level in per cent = 96.9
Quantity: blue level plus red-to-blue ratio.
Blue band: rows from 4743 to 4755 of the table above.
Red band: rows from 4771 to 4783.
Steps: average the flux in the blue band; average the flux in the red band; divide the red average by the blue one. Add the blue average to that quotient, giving 23.4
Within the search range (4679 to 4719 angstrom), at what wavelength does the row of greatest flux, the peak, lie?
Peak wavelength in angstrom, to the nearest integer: 4697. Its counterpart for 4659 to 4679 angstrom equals 4673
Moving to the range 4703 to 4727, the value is 4725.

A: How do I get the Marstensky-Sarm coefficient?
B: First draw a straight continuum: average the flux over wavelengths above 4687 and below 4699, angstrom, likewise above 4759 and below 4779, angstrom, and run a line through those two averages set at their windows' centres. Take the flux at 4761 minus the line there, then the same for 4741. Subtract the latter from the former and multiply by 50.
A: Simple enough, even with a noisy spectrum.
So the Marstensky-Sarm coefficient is -94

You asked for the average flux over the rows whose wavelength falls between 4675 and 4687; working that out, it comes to 21.5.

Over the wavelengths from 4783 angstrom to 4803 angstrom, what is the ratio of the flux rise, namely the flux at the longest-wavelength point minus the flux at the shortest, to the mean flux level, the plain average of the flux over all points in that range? 0.11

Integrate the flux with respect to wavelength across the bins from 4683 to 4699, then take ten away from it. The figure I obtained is 344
